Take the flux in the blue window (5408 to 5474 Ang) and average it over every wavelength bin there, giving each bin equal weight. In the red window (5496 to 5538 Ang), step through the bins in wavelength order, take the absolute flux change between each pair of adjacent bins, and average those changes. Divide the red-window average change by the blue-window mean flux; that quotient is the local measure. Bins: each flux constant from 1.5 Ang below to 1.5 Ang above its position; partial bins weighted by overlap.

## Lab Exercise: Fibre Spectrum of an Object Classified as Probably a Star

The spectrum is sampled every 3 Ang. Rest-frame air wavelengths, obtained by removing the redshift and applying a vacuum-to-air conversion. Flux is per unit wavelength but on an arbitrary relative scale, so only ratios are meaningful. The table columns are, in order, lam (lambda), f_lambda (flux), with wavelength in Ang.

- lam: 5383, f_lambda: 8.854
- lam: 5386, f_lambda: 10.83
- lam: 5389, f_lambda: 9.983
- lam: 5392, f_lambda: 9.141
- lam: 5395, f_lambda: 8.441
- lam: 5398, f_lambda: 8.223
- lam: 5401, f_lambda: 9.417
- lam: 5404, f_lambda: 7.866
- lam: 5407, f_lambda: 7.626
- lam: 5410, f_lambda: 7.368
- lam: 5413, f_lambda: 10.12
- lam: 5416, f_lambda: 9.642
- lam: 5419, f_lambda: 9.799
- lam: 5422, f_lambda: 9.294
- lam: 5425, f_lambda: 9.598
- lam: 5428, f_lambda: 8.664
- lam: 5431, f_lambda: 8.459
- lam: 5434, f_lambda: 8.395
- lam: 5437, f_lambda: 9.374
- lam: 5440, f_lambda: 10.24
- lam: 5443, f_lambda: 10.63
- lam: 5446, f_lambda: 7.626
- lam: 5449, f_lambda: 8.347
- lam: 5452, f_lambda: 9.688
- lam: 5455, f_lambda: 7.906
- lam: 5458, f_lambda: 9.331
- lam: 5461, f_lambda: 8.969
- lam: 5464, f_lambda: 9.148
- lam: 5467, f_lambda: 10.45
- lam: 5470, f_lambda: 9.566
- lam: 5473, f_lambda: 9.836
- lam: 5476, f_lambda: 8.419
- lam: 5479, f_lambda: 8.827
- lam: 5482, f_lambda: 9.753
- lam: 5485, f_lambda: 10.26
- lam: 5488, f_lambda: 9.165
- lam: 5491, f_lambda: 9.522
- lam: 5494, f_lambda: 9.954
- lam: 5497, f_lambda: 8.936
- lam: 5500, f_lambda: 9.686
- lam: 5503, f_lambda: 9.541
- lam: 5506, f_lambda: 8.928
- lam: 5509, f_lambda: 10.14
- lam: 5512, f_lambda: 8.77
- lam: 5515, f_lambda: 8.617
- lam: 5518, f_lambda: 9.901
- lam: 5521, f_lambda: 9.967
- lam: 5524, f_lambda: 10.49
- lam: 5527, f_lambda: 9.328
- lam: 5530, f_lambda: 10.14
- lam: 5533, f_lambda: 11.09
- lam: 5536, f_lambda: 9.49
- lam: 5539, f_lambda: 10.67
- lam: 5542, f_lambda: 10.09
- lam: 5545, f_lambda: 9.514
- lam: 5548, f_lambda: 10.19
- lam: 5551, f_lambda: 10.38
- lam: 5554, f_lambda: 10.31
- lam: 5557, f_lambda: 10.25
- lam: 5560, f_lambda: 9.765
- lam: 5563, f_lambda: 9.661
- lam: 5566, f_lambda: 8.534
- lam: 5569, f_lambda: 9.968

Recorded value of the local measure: 0.089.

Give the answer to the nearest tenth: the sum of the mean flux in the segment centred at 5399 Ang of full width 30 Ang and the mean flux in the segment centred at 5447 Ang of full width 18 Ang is 18.0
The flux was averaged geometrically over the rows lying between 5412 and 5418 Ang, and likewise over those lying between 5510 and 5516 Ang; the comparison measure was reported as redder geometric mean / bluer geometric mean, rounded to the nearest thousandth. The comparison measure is 0.880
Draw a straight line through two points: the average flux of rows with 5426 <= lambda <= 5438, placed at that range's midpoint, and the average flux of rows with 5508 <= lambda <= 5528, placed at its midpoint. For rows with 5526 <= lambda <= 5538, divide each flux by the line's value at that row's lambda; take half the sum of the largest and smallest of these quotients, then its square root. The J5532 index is 1.02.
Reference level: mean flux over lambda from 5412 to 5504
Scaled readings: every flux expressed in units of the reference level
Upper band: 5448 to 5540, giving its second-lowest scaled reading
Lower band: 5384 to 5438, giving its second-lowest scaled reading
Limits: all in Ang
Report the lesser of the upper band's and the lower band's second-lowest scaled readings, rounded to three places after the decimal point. 0.818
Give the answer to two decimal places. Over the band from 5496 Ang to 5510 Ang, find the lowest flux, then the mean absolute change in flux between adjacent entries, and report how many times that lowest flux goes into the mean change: 0.08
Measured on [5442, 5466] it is 0.17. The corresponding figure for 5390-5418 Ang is 0.13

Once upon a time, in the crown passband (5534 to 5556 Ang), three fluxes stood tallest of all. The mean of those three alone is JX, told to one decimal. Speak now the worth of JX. 10.5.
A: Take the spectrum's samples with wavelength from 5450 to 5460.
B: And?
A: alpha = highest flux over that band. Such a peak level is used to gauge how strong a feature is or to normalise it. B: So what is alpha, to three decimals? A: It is 9.688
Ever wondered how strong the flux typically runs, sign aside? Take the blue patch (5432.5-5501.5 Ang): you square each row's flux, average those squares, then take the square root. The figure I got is 9.3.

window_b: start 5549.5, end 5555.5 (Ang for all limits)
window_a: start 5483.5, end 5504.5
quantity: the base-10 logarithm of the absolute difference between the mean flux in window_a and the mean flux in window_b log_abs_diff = -0.12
